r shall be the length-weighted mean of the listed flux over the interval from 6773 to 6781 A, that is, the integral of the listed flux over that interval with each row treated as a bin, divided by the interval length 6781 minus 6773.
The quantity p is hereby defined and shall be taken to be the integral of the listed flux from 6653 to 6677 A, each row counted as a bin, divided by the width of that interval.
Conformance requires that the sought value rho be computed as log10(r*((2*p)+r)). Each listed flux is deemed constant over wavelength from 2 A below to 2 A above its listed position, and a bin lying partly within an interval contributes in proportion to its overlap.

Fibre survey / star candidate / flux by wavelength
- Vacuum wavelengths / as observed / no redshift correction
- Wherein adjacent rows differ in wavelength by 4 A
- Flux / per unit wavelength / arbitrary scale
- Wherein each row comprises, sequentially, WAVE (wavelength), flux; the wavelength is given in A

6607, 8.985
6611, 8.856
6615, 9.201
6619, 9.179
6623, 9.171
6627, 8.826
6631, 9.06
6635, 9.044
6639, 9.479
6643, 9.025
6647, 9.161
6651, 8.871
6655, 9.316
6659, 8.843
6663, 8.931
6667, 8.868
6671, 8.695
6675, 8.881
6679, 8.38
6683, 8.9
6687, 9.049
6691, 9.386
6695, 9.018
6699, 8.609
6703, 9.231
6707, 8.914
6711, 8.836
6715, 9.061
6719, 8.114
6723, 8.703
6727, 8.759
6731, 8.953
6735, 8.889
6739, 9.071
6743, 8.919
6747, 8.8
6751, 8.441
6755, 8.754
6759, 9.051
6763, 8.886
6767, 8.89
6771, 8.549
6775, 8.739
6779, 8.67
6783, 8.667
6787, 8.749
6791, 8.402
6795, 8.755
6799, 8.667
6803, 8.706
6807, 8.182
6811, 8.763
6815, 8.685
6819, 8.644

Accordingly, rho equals 2.36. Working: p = 8.92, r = 8.70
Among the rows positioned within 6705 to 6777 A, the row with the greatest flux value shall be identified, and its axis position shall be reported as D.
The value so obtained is 6739 A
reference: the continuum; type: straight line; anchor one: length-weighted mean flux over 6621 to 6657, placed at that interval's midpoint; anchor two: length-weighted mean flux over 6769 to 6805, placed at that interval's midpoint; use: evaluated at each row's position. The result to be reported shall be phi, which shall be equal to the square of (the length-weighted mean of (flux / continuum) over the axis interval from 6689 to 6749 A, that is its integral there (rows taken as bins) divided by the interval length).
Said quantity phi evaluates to 1.005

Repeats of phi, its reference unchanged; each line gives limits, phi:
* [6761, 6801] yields 1.005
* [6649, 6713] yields 0.987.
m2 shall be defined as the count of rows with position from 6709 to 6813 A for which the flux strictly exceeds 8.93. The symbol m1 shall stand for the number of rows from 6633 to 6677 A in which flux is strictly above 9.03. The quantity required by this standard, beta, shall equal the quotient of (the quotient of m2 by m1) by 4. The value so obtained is 0.25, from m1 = 4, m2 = 4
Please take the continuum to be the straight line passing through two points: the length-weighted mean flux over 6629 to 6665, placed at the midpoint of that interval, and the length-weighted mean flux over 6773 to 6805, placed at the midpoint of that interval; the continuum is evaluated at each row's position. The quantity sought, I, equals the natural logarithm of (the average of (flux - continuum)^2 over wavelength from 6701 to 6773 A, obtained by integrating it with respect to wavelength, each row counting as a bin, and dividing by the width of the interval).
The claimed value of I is -2.78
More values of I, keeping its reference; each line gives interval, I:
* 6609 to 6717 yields -2.91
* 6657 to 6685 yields -2.51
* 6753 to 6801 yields -3.88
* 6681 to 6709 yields -2.85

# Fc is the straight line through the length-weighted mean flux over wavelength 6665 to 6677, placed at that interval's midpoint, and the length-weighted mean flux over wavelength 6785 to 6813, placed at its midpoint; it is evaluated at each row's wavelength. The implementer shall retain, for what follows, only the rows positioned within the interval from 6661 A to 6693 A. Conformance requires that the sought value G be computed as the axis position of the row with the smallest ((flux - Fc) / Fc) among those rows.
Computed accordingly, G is 6679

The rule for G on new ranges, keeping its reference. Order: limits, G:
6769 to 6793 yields 6791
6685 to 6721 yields 6719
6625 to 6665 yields 6627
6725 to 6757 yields 6751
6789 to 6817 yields 6807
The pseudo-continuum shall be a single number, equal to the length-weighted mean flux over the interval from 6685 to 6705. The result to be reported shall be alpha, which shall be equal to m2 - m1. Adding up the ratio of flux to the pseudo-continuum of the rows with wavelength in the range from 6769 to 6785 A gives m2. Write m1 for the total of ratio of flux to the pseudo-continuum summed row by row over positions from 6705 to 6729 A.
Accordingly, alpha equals -2.0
